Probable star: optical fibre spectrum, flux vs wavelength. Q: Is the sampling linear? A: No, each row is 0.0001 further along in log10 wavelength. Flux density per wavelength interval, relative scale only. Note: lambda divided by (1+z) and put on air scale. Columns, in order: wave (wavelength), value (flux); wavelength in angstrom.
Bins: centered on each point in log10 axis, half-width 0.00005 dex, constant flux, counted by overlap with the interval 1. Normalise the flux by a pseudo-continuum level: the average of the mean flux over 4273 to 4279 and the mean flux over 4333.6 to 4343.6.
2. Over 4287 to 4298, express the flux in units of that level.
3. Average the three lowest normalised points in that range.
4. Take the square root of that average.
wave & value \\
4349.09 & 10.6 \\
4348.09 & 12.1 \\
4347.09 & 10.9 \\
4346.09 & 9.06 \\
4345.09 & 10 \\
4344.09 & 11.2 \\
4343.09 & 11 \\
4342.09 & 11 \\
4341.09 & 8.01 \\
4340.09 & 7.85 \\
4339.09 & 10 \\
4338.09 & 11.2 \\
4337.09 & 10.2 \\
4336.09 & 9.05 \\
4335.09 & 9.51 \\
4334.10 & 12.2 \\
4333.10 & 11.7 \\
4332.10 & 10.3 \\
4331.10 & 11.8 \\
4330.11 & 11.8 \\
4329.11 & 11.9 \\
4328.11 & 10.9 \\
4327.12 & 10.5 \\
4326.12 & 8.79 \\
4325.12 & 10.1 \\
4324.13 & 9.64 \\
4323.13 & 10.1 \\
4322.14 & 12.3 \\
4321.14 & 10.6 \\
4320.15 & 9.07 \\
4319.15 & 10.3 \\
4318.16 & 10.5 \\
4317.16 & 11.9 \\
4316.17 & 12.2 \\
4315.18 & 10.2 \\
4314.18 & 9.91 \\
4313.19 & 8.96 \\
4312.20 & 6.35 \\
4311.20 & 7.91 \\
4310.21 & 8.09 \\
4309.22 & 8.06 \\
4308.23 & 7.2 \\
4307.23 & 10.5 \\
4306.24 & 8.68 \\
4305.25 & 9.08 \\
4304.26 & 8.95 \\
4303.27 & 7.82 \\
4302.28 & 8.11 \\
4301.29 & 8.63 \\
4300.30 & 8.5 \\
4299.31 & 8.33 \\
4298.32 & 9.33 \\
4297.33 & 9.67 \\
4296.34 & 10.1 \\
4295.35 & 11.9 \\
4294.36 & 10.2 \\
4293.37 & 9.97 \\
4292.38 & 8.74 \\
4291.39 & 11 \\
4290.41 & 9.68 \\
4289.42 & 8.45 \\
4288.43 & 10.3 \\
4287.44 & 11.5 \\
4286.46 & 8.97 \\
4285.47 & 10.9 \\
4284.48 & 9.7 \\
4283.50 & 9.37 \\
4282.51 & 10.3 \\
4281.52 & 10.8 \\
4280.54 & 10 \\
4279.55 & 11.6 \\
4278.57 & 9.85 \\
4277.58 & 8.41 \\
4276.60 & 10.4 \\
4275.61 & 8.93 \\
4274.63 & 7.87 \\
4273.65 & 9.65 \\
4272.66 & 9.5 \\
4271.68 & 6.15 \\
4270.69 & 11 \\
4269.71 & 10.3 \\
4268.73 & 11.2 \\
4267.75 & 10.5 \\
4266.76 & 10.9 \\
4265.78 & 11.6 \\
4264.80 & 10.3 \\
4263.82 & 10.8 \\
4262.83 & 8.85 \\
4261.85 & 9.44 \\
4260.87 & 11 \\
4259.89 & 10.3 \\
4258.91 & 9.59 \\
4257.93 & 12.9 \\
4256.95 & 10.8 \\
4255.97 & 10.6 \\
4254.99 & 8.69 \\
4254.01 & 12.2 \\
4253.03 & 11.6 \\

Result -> 0.97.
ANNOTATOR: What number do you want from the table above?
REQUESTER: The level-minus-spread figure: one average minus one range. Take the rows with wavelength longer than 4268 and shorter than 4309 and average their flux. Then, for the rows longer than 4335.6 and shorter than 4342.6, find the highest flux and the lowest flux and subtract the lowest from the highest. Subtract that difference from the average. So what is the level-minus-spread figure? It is 6.2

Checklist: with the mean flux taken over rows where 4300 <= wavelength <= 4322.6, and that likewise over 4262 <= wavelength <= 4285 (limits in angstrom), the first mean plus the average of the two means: 18.9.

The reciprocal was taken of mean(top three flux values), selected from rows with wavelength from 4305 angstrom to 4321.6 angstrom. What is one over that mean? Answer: 0.086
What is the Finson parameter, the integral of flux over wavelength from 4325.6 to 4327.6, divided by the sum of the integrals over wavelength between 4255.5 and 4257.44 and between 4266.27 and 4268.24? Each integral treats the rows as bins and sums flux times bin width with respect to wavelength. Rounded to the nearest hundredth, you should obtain 0.46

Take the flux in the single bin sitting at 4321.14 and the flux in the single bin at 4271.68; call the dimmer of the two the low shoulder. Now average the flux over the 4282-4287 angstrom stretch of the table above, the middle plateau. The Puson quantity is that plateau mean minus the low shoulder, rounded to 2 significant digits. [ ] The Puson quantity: 3.7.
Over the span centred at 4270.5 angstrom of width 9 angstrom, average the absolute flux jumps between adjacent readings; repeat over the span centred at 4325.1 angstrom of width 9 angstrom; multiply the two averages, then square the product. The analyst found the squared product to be 3.4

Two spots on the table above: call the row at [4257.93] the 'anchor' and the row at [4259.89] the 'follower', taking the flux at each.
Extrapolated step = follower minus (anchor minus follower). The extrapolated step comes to 7.7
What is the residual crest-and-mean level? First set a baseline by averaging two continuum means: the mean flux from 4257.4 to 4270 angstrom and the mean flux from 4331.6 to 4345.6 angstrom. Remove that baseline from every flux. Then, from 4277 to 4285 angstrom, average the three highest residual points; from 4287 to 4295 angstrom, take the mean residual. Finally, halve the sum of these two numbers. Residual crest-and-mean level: 0.0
